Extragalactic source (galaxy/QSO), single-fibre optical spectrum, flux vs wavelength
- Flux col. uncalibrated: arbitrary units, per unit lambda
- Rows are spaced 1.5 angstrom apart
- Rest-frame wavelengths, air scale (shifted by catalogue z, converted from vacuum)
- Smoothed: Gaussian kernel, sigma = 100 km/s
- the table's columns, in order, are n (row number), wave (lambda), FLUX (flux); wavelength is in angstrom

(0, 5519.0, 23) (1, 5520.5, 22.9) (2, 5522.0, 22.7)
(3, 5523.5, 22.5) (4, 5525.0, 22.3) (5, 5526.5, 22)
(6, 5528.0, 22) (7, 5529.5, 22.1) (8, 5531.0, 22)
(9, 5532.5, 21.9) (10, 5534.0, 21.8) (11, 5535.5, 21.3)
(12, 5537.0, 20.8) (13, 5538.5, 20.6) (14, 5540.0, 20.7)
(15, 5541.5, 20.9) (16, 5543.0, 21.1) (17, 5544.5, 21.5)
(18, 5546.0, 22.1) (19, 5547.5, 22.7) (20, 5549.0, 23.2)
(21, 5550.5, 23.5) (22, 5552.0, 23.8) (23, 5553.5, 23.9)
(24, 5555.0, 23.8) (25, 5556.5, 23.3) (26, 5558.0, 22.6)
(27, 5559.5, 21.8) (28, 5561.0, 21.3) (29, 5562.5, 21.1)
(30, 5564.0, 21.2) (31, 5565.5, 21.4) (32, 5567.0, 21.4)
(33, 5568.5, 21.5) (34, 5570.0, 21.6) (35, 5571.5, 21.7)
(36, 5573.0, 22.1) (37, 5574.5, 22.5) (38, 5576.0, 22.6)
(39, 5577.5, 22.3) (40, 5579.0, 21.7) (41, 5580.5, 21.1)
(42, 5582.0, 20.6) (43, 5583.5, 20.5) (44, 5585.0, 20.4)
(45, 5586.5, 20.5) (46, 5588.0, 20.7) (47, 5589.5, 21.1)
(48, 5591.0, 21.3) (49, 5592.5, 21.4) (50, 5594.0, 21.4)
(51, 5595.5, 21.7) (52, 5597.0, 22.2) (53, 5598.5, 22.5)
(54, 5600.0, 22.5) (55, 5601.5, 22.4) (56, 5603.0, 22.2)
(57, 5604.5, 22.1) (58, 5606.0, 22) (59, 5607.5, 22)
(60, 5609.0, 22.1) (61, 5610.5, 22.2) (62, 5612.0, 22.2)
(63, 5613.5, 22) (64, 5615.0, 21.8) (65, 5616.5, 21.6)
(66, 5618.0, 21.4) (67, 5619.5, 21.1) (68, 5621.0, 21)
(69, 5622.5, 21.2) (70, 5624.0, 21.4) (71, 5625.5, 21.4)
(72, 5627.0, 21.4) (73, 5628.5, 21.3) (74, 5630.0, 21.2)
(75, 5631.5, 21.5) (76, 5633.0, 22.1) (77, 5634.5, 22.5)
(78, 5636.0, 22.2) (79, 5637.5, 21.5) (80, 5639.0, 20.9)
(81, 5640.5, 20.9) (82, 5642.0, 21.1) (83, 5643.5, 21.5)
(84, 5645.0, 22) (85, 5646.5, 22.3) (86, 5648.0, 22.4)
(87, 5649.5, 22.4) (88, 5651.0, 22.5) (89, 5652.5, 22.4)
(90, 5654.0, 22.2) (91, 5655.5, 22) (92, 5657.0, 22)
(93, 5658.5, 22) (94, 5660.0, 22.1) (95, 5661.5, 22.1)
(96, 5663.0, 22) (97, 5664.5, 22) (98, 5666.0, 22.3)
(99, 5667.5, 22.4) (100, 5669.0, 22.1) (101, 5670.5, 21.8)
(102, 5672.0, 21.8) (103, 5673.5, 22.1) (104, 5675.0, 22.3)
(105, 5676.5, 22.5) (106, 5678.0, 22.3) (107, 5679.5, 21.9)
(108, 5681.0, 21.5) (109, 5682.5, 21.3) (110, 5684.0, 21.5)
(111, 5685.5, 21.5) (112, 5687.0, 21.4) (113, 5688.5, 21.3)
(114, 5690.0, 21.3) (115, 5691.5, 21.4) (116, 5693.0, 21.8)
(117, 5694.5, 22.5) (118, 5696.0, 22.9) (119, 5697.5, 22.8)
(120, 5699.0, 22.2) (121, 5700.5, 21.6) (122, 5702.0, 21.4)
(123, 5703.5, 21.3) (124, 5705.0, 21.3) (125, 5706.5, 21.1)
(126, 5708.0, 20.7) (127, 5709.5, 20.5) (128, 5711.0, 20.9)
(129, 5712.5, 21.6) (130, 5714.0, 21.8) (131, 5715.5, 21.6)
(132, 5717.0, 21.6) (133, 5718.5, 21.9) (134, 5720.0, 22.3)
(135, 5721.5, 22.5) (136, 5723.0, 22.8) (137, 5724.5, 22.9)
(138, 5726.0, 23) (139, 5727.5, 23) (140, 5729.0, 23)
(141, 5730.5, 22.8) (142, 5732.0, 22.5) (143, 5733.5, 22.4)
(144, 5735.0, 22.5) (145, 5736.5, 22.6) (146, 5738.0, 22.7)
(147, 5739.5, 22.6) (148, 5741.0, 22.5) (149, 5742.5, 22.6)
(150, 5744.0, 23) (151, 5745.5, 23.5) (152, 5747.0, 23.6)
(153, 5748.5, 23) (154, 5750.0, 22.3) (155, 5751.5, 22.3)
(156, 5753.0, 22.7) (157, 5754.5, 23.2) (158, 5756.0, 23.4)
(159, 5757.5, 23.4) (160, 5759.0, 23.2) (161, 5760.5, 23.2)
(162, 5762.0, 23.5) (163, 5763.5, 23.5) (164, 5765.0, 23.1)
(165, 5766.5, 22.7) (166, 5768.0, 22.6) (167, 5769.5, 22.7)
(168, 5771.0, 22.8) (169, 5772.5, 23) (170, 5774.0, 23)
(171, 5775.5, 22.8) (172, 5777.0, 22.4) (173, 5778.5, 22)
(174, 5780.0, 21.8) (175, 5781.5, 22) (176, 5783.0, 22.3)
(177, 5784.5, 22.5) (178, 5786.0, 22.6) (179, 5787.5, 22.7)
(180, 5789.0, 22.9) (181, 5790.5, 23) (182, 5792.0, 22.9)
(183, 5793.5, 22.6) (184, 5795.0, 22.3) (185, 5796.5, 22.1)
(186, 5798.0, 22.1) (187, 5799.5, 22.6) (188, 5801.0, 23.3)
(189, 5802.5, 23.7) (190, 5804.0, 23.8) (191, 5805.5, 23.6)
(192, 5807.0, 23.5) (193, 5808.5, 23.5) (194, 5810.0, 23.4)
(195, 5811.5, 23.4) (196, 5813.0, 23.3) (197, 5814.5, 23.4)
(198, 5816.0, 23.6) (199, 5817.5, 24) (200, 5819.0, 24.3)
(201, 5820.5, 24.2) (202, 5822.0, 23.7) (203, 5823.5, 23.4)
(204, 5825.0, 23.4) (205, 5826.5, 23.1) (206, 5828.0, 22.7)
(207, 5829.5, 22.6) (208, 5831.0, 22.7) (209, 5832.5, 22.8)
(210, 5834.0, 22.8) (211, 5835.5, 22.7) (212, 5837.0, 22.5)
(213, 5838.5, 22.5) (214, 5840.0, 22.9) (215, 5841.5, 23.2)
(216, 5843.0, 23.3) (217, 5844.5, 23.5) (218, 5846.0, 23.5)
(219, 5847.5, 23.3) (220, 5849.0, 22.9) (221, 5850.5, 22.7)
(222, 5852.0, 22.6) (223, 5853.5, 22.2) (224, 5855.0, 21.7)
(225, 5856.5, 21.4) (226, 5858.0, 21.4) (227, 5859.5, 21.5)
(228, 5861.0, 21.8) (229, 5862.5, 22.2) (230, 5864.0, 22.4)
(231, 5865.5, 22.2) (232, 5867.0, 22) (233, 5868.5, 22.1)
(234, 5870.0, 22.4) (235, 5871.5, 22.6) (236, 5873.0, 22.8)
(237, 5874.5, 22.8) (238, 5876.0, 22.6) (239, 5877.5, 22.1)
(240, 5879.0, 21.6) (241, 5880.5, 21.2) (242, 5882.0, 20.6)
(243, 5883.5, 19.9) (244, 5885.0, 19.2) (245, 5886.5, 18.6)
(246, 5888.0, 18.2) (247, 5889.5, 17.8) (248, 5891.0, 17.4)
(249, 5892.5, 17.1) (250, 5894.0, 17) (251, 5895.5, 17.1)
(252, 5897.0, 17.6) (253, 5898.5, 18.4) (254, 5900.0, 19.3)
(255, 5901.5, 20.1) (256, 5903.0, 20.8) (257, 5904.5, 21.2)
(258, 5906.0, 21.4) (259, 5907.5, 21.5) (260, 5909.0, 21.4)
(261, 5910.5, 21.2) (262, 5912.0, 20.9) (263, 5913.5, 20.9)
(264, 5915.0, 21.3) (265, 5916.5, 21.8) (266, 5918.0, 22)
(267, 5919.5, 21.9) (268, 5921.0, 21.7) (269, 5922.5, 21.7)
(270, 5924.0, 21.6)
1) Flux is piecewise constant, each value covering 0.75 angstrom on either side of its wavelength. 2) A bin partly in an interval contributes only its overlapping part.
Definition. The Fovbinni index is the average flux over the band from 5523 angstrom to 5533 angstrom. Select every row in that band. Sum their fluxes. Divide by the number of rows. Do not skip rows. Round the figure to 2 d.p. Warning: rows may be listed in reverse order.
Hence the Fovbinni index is 22.11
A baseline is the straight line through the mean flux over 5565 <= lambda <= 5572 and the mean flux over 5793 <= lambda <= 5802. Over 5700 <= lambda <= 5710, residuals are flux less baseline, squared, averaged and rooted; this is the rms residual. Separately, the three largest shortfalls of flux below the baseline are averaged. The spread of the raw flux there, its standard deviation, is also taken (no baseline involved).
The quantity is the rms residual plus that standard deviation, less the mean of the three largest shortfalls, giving 0.1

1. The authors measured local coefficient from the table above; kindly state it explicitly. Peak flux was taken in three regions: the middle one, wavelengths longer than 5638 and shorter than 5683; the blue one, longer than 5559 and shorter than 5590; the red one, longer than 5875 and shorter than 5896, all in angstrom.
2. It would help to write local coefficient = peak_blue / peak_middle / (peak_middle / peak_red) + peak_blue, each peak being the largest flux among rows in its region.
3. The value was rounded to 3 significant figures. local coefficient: 23.6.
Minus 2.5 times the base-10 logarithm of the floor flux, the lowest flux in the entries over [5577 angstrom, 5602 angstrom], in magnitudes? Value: -3.27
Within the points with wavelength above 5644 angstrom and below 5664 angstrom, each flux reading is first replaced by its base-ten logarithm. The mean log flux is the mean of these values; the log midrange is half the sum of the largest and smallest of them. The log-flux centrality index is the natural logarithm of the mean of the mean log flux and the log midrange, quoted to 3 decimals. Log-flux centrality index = 0.298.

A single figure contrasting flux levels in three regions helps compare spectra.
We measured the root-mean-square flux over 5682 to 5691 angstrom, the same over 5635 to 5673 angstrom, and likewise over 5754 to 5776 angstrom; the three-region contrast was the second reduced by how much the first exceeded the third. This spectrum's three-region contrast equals 23.7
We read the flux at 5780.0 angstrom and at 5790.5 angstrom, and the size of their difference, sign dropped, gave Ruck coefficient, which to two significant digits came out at 1.2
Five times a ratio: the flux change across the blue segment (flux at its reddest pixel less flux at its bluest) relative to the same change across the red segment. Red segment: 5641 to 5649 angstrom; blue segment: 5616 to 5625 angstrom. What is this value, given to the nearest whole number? -1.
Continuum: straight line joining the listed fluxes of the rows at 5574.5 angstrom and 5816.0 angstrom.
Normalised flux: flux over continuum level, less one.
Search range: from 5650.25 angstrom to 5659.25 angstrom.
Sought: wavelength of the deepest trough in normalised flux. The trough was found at 5658.5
